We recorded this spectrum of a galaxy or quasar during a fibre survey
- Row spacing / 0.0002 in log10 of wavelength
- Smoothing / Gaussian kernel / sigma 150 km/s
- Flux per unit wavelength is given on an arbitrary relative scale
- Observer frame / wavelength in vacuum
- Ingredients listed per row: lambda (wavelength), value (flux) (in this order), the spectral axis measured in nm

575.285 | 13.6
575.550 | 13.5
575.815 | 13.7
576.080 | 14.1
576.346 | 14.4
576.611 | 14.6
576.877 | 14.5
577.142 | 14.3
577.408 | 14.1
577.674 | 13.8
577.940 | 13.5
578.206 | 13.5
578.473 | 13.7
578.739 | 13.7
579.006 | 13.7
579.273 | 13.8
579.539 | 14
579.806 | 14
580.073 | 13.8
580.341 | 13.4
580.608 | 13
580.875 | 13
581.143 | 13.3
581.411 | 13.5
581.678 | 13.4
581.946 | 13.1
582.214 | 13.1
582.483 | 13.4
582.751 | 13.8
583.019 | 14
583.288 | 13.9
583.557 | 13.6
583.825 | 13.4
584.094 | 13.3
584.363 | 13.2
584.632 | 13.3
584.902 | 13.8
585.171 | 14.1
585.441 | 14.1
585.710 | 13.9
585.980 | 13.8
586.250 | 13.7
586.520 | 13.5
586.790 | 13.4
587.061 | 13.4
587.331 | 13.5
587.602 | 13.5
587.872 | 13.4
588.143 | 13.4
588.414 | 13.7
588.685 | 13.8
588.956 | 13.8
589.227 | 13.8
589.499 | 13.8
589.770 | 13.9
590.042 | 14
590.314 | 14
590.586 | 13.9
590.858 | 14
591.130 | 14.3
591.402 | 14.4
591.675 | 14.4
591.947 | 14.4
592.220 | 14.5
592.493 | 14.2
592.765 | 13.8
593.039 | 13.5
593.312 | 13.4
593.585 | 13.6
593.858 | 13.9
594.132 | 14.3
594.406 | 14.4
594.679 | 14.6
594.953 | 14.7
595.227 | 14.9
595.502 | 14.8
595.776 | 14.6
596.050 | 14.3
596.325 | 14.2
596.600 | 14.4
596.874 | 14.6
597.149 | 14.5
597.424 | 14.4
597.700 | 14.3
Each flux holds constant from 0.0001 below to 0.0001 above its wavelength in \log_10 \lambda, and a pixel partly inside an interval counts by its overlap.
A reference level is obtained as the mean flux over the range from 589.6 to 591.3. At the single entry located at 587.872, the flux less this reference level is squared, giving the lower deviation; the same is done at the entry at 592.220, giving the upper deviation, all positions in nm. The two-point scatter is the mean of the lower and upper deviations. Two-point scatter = 0.31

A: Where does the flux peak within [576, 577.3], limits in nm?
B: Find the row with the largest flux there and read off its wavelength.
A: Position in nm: 576.611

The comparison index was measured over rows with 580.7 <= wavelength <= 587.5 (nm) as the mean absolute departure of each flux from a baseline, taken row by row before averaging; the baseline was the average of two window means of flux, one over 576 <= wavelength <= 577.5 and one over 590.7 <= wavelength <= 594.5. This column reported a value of 0.67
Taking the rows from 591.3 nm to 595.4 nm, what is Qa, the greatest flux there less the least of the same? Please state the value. 1.5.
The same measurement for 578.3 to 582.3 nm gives 1.0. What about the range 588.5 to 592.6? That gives 0.7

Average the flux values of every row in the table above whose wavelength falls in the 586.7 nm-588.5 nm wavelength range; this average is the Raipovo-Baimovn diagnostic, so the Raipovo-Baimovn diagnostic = 13.5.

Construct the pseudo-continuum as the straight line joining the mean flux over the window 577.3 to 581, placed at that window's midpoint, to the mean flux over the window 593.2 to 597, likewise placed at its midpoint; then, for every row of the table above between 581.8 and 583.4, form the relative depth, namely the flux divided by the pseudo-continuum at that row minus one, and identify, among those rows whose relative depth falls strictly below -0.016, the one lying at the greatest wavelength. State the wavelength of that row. 582.483 nm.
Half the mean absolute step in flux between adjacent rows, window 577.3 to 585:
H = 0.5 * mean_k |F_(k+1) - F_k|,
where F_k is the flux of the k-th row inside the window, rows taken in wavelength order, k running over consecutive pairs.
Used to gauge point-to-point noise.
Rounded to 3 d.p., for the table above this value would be 0.095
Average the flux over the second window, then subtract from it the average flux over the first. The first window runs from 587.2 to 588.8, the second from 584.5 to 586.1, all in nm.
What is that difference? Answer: 0.3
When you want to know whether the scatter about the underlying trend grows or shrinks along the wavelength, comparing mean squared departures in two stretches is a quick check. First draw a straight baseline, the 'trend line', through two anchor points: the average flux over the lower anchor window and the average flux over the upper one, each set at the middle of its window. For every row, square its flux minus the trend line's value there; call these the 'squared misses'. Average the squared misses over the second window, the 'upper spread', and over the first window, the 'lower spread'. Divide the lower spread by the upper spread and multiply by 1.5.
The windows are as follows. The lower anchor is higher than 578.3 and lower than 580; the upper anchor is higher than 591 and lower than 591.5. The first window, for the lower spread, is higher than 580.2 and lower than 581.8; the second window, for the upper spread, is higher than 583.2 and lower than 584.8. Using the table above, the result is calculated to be 1.6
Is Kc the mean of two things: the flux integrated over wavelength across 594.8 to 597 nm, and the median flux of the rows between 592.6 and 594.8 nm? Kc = 22.9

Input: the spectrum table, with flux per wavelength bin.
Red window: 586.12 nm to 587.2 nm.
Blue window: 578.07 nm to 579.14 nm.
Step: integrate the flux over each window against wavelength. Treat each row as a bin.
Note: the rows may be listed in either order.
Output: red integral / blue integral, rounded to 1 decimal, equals 1.0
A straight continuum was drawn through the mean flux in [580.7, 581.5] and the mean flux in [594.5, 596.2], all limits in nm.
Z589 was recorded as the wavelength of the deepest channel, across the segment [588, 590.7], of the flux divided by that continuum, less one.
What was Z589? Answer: 588.143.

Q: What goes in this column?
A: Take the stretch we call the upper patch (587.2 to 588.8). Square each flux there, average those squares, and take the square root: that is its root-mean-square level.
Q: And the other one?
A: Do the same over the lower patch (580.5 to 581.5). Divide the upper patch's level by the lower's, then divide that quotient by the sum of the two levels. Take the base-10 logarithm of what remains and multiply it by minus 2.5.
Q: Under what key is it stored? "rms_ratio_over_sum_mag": 3.54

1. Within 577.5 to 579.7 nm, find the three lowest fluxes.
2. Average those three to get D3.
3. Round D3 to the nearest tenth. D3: 13.6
